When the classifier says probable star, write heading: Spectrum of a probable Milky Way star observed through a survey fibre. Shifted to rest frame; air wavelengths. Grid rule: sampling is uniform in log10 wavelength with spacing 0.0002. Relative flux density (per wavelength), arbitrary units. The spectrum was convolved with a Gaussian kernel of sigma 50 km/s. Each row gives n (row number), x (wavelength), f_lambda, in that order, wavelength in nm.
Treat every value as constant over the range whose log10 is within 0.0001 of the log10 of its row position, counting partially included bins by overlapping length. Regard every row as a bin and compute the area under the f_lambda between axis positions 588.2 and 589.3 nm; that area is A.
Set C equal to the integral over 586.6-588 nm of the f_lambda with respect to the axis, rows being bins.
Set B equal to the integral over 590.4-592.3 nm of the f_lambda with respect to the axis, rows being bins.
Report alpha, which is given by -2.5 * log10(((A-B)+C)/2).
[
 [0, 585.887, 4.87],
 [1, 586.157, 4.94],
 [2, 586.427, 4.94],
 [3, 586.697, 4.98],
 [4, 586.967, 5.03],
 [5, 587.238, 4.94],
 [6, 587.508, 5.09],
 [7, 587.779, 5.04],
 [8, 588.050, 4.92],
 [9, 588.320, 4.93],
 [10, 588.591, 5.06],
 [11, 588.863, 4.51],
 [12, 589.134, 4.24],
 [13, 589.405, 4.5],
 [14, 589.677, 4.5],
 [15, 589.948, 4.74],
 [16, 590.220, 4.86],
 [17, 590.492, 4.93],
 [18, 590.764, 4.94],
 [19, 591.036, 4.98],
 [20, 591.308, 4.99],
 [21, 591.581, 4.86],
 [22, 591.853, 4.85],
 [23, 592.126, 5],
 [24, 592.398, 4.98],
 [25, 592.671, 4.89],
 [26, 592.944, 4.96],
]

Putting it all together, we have -0.4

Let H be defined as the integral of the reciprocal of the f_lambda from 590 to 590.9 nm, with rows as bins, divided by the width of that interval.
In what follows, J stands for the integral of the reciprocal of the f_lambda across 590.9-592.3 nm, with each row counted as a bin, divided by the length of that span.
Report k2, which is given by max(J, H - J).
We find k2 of 0.203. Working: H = 0.204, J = 0.203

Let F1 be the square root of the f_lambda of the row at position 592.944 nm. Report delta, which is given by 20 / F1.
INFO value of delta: 8.98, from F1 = 2.23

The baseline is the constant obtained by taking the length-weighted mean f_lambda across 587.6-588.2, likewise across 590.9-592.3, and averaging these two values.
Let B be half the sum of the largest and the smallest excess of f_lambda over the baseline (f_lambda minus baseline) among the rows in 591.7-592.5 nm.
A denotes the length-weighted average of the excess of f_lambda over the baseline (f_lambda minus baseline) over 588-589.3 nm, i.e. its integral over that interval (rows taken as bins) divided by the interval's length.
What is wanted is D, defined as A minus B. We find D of -0.2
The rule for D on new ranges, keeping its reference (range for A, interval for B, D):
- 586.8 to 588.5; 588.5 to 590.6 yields 0.3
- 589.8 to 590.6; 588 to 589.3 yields 0.2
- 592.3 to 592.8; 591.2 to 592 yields 0.0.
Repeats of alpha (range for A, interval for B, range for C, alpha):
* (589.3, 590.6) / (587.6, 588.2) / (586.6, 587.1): -1.1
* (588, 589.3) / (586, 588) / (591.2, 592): 3.6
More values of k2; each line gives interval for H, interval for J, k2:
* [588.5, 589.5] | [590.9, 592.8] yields 0.203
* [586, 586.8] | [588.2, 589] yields 0.207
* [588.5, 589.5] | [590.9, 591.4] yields 0.201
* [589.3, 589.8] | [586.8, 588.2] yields 0.200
